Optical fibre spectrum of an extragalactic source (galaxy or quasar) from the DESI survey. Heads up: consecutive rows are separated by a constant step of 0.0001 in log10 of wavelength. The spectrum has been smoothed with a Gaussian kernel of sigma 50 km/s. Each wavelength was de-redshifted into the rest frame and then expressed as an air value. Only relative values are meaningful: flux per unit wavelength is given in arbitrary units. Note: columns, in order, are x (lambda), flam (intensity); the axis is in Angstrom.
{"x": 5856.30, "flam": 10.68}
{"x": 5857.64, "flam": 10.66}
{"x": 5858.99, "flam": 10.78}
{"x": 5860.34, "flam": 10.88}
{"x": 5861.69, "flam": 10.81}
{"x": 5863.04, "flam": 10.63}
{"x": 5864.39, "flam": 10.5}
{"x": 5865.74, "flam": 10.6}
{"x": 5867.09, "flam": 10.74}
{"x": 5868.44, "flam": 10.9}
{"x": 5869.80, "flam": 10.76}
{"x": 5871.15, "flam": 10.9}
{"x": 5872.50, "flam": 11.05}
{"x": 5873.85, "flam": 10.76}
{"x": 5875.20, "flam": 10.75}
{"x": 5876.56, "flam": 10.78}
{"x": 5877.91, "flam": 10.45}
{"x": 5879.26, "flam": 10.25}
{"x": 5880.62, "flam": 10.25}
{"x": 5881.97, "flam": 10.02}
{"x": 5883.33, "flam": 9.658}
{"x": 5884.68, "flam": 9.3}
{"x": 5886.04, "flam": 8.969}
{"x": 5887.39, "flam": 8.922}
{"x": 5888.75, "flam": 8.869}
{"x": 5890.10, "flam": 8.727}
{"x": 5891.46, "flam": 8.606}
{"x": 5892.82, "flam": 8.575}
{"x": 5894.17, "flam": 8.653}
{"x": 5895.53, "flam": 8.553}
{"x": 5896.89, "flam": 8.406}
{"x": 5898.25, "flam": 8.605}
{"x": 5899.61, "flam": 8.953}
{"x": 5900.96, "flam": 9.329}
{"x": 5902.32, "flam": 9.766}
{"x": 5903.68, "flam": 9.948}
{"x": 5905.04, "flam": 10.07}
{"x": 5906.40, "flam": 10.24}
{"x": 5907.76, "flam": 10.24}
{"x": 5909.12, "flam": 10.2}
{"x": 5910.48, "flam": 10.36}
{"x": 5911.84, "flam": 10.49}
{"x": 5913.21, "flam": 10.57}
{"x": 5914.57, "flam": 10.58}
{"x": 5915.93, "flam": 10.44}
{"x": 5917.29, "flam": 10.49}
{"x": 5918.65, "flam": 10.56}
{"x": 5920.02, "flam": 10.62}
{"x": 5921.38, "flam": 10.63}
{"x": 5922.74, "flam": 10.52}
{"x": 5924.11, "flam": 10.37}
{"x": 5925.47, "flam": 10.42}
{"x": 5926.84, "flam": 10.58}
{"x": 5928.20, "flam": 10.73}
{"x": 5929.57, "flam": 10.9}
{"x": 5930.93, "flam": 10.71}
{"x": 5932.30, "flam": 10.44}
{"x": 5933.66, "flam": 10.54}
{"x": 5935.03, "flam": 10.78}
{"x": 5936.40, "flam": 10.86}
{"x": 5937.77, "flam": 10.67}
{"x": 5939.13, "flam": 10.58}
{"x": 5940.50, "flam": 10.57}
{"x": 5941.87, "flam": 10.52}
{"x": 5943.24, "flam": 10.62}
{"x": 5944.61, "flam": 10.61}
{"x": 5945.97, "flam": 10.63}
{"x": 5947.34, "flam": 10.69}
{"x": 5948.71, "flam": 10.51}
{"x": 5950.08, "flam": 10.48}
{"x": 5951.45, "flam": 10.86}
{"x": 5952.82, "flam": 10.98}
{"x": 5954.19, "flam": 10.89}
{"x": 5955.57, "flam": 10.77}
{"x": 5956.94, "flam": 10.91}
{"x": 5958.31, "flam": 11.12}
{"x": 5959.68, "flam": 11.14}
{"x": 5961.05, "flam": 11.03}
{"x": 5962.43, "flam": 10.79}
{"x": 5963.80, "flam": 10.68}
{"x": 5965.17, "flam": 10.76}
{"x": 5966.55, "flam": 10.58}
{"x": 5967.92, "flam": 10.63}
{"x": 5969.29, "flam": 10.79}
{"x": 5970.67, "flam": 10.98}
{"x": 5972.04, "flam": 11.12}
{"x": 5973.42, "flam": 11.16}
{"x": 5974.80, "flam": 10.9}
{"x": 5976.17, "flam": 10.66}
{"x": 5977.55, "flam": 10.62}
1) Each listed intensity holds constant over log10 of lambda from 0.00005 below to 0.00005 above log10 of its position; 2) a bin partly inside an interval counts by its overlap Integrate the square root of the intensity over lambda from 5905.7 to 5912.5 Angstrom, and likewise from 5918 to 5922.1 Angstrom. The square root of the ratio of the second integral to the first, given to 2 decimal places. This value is 0.78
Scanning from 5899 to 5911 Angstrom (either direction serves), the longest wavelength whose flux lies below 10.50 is 5910.48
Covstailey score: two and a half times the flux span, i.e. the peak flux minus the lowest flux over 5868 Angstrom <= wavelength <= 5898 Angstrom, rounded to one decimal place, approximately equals 6.6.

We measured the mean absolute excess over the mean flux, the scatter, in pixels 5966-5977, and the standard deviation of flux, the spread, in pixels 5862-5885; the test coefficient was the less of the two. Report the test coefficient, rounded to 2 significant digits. 0.19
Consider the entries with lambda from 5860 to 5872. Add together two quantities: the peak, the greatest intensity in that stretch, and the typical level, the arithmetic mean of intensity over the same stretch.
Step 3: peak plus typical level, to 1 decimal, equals 21.6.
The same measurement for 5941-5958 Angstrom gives 21.7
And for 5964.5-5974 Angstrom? 22.0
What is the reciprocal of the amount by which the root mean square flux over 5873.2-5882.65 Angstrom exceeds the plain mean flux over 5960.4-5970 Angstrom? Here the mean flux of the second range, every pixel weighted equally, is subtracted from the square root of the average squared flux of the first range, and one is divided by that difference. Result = -4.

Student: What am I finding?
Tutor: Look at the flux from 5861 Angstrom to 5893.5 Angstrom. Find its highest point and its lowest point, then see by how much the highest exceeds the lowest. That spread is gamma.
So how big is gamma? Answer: 2.5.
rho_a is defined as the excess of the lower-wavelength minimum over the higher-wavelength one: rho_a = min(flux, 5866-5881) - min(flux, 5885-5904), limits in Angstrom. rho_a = 1.84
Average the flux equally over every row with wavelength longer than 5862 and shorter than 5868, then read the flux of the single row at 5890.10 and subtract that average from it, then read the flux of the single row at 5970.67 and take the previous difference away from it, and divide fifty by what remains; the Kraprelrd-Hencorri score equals 3.9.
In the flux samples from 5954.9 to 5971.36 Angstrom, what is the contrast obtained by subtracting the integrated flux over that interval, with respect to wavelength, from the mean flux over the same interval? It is -168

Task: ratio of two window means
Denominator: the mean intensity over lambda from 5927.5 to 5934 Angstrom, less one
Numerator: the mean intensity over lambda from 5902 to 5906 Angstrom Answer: 1.03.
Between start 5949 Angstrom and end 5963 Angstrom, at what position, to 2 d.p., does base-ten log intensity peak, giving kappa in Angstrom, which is 5959.68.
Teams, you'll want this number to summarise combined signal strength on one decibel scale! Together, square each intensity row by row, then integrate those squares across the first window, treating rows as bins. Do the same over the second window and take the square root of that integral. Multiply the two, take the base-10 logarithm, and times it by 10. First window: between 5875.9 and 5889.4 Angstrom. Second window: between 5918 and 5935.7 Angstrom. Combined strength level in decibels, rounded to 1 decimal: 47.6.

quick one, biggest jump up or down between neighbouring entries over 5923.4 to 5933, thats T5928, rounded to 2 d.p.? 0.27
